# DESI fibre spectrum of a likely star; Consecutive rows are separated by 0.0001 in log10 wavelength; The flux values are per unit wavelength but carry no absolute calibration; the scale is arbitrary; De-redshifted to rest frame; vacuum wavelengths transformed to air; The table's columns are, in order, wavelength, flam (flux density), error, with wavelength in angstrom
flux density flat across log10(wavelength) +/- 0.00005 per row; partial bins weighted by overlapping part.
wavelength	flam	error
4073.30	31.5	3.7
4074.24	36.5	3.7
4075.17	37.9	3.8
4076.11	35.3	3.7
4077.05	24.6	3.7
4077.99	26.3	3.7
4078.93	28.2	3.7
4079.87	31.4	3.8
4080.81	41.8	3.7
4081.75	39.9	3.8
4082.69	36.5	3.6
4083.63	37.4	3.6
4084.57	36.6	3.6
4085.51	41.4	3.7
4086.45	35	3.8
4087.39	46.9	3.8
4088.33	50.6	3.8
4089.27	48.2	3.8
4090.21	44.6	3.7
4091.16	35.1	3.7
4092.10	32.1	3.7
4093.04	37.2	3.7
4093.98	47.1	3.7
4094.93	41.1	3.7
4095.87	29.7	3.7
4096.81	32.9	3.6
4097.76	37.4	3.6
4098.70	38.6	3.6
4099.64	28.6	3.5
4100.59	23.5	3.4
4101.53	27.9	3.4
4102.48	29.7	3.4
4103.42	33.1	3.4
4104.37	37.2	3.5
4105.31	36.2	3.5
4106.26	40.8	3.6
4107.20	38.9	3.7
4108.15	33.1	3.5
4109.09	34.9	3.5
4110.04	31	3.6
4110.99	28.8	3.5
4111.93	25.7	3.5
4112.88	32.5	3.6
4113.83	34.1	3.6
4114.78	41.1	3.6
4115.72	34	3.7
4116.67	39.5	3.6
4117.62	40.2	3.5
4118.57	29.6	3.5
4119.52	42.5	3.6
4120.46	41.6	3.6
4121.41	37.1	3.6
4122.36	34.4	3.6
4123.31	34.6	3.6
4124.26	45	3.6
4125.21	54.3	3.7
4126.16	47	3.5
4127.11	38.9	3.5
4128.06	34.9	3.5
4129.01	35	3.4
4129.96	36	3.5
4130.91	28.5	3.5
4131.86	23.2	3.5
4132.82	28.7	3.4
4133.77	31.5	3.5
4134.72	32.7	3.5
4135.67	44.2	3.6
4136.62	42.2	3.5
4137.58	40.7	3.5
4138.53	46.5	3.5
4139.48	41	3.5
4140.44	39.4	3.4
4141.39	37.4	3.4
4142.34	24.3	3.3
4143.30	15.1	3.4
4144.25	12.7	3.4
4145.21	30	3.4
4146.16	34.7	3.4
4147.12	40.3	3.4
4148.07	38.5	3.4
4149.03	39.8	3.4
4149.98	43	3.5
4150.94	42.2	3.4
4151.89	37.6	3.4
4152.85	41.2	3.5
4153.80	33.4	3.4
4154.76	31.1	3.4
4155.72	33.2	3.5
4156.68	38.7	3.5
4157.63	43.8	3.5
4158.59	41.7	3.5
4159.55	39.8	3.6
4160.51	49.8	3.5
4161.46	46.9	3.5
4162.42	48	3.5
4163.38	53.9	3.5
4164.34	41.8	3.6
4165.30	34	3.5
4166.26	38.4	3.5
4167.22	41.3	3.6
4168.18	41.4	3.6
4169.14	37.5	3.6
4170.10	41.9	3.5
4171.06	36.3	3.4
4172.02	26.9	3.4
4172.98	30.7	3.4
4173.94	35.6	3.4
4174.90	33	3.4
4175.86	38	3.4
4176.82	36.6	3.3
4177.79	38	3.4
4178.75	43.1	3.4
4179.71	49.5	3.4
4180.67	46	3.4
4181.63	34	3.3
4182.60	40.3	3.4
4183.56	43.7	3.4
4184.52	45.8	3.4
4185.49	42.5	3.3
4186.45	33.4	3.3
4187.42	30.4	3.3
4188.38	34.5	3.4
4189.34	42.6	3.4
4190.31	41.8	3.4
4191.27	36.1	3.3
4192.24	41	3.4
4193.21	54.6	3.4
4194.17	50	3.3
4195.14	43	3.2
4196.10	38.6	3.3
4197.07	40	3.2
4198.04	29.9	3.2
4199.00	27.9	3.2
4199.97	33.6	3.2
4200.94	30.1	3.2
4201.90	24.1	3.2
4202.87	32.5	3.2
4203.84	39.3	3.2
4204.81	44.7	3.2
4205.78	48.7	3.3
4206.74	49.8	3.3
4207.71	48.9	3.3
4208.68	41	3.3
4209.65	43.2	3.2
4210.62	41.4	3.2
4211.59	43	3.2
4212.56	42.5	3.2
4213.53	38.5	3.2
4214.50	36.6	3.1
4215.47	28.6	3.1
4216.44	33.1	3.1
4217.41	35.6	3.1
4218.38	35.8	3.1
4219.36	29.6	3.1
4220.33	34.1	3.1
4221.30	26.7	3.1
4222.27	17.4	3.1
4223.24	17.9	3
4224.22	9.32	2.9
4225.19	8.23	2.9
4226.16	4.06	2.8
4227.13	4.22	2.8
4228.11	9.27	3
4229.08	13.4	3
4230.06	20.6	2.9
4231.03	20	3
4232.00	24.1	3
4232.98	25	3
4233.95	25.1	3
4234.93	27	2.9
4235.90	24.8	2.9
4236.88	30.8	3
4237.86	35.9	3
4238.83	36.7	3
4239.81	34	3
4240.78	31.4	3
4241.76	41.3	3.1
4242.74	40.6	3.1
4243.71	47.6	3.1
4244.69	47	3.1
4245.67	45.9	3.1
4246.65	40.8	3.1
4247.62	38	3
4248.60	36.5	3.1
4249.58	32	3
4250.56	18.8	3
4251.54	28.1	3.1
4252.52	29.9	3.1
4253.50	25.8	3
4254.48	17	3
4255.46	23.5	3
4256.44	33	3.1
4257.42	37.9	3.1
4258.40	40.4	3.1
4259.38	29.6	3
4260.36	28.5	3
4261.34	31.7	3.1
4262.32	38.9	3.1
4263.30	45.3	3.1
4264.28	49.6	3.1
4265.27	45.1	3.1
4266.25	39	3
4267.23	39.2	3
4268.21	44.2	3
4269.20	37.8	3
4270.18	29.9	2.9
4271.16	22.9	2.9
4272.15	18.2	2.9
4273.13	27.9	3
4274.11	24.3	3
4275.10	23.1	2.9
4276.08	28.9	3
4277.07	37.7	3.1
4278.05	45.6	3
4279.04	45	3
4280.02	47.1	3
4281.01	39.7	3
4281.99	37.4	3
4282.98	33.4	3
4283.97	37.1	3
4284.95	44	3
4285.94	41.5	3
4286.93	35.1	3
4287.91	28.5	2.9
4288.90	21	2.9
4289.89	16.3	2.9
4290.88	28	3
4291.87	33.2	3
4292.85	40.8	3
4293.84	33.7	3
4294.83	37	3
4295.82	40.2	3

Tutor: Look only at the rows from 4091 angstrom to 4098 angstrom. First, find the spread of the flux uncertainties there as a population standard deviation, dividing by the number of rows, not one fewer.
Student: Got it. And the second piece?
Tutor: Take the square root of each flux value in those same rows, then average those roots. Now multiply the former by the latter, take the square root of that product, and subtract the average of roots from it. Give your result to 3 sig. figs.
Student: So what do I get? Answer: -5.52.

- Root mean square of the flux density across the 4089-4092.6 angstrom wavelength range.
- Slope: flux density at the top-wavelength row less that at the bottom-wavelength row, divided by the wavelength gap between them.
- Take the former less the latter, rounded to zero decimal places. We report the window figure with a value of 46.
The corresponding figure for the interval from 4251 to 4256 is 26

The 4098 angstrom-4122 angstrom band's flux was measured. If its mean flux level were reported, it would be 34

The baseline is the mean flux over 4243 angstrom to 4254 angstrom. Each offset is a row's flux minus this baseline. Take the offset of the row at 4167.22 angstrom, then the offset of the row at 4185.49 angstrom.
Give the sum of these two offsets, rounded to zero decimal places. 13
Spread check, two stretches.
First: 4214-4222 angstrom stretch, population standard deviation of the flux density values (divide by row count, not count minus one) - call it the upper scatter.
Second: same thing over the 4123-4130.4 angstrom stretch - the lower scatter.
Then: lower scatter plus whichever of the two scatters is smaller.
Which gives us 10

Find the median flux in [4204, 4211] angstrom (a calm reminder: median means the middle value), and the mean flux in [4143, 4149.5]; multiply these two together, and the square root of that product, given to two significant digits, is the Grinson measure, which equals 37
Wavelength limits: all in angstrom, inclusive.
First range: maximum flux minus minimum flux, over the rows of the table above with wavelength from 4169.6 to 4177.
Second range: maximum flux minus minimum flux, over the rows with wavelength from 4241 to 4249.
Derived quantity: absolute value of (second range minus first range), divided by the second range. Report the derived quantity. 0.35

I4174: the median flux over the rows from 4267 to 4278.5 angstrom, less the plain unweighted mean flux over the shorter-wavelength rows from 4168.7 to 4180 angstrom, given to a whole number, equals -8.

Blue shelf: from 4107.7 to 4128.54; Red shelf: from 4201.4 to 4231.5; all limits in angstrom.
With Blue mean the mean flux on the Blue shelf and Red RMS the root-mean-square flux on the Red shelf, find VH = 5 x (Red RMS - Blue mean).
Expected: -21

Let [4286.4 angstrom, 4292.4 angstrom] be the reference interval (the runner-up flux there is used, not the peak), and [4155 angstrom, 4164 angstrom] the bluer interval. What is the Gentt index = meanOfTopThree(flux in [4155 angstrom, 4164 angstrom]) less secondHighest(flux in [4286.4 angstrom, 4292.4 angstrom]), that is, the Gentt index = 17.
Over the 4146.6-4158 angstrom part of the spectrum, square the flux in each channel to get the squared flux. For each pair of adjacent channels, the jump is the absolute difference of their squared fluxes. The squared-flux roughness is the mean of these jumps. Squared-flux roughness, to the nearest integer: 264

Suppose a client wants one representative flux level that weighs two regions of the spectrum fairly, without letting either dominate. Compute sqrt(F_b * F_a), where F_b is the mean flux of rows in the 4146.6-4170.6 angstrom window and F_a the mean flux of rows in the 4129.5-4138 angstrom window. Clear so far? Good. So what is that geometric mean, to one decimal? 37.3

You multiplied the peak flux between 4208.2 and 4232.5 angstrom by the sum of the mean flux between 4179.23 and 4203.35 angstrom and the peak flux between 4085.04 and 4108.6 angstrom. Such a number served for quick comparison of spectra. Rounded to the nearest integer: 3855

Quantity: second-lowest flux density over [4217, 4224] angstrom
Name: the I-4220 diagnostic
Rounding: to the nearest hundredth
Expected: 17.90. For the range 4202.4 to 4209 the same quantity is 39.30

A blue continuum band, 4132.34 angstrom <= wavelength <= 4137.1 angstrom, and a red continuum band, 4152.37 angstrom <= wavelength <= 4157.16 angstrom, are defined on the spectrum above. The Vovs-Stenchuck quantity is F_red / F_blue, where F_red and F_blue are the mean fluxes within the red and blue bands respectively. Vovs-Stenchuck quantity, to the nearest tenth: 1.0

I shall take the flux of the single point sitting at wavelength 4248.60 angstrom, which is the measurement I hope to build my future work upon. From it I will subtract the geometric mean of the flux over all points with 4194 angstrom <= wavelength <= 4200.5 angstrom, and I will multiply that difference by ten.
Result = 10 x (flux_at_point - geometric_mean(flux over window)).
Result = -4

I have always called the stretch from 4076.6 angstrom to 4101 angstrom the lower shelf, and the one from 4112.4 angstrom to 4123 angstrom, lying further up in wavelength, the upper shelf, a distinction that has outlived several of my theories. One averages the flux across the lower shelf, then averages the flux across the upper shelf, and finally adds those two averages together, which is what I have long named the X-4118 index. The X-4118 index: 73.6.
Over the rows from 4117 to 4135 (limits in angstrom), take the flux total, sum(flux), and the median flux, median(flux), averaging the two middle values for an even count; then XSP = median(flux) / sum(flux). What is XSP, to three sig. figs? 0.0503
